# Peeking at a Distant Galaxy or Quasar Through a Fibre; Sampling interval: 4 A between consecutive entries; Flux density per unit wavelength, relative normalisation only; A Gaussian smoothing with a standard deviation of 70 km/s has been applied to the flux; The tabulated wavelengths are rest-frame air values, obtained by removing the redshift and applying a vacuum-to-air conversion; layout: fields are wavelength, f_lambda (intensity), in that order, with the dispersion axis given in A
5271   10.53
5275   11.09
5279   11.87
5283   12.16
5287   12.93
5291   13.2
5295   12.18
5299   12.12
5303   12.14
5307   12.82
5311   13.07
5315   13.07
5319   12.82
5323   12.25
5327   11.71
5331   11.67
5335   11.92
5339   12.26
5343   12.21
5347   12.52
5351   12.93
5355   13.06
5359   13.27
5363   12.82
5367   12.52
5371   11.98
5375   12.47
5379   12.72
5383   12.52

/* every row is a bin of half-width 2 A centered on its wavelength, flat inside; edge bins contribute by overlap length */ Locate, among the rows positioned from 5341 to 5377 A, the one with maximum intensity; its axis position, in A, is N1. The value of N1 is 5359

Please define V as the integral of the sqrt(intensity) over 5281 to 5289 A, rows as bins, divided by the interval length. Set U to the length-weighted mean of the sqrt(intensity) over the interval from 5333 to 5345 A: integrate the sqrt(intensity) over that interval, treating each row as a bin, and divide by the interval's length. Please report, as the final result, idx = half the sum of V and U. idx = 3.51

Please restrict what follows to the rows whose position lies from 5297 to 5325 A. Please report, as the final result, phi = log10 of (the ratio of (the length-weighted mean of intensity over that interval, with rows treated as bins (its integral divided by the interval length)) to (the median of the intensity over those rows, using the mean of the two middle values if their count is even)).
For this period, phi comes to -0.0071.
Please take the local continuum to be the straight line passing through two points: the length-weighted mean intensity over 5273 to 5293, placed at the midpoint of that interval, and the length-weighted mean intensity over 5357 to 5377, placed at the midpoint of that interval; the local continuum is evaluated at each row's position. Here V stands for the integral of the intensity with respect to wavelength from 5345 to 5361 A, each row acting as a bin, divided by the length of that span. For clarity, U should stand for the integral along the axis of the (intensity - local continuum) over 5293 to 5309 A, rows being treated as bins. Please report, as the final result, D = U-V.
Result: -13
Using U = 0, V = 12.9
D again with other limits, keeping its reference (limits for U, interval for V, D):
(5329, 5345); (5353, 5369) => -20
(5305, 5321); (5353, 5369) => -4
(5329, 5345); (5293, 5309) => -20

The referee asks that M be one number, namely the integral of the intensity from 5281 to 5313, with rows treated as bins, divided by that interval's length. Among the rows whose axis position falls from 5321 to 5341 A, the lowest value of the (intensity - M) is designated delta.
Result -0.9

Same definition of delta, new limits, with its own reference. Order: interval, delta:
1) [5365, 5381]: -0.6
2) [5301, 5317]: -0.4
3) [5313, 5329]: -0.9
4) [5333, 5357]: -0.7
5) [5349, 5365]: 0.2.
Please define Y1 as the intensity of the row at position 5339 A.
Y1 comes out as 12.26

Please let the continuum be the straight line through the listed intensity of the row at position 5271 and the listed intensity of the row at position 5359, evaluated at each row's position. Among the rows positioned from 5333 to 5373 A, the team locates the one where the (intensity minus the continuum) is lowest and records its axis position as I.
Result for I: 5371 A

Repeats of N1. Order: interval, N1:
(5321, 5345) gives 5339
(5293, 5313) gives 5311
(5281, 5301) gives 5291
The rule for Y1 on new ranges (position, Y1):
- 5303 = 12.14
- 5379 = 12.72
